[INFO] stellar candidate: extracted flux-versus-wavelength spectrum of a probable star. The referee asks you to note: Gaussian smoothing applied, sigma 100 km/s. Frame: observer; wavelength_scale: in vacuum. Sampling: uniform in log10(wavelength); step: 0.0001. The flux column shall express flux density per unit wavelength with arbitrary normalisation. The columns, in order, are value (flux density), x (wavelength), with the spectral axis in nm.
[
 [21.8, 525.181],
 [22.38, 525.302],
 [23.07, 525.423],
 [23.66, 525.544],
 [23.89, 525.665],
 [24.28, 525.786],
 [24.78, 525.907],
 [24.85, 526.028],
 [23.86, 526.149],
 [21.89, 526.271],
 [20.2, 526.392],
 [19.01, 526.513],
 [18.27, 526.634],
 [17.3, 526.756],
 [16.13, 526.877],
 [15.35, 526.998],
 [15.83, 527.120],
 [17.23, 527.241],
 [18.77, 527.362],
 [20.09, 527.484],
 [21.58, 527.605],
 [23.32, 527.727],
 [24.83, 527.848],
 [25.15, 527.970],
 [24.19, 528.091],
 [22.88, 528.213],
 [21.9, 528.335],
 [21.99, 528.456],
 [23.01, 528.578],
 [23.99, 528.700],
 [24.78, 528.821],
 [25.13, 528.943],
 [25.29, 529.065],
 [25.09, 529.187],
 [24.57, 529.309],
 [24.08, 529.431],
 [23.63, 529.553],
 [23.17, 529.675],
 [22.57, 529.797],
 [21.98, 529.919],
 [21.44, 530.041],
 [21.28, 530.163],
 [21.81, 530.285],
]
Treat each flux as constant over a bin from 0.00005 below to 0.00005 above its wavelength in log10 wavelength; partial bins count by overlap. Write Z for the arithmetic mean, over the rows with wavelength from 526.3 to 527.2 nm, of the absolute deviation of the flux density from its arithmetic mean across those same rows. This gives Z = 1.5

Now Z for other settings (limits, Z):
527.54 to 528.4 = 1.1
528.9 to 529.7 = 0.7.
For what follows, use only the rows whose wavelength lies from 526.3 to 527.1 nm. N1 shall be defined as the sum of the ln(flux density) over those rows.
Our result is 17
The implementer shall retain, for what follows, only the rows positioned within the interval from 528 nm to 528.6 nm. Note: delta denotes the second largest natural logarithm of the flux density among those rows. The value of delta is 3.14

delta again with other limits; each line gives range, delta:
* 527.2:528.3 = 3.21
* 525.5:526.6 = 3.21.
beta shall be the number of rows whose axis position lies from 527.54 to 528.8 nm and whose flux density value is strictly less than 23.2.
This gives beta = 5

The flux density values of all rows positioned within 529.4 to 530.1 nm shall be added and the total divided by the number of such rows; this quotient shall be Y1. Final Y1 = 22.8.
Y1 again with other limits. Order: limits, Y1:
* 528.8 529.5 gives 24.8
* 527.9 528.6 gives 23.2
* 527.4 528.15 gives 23.2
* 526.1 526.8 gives 20.1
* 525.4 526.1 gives 24.1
